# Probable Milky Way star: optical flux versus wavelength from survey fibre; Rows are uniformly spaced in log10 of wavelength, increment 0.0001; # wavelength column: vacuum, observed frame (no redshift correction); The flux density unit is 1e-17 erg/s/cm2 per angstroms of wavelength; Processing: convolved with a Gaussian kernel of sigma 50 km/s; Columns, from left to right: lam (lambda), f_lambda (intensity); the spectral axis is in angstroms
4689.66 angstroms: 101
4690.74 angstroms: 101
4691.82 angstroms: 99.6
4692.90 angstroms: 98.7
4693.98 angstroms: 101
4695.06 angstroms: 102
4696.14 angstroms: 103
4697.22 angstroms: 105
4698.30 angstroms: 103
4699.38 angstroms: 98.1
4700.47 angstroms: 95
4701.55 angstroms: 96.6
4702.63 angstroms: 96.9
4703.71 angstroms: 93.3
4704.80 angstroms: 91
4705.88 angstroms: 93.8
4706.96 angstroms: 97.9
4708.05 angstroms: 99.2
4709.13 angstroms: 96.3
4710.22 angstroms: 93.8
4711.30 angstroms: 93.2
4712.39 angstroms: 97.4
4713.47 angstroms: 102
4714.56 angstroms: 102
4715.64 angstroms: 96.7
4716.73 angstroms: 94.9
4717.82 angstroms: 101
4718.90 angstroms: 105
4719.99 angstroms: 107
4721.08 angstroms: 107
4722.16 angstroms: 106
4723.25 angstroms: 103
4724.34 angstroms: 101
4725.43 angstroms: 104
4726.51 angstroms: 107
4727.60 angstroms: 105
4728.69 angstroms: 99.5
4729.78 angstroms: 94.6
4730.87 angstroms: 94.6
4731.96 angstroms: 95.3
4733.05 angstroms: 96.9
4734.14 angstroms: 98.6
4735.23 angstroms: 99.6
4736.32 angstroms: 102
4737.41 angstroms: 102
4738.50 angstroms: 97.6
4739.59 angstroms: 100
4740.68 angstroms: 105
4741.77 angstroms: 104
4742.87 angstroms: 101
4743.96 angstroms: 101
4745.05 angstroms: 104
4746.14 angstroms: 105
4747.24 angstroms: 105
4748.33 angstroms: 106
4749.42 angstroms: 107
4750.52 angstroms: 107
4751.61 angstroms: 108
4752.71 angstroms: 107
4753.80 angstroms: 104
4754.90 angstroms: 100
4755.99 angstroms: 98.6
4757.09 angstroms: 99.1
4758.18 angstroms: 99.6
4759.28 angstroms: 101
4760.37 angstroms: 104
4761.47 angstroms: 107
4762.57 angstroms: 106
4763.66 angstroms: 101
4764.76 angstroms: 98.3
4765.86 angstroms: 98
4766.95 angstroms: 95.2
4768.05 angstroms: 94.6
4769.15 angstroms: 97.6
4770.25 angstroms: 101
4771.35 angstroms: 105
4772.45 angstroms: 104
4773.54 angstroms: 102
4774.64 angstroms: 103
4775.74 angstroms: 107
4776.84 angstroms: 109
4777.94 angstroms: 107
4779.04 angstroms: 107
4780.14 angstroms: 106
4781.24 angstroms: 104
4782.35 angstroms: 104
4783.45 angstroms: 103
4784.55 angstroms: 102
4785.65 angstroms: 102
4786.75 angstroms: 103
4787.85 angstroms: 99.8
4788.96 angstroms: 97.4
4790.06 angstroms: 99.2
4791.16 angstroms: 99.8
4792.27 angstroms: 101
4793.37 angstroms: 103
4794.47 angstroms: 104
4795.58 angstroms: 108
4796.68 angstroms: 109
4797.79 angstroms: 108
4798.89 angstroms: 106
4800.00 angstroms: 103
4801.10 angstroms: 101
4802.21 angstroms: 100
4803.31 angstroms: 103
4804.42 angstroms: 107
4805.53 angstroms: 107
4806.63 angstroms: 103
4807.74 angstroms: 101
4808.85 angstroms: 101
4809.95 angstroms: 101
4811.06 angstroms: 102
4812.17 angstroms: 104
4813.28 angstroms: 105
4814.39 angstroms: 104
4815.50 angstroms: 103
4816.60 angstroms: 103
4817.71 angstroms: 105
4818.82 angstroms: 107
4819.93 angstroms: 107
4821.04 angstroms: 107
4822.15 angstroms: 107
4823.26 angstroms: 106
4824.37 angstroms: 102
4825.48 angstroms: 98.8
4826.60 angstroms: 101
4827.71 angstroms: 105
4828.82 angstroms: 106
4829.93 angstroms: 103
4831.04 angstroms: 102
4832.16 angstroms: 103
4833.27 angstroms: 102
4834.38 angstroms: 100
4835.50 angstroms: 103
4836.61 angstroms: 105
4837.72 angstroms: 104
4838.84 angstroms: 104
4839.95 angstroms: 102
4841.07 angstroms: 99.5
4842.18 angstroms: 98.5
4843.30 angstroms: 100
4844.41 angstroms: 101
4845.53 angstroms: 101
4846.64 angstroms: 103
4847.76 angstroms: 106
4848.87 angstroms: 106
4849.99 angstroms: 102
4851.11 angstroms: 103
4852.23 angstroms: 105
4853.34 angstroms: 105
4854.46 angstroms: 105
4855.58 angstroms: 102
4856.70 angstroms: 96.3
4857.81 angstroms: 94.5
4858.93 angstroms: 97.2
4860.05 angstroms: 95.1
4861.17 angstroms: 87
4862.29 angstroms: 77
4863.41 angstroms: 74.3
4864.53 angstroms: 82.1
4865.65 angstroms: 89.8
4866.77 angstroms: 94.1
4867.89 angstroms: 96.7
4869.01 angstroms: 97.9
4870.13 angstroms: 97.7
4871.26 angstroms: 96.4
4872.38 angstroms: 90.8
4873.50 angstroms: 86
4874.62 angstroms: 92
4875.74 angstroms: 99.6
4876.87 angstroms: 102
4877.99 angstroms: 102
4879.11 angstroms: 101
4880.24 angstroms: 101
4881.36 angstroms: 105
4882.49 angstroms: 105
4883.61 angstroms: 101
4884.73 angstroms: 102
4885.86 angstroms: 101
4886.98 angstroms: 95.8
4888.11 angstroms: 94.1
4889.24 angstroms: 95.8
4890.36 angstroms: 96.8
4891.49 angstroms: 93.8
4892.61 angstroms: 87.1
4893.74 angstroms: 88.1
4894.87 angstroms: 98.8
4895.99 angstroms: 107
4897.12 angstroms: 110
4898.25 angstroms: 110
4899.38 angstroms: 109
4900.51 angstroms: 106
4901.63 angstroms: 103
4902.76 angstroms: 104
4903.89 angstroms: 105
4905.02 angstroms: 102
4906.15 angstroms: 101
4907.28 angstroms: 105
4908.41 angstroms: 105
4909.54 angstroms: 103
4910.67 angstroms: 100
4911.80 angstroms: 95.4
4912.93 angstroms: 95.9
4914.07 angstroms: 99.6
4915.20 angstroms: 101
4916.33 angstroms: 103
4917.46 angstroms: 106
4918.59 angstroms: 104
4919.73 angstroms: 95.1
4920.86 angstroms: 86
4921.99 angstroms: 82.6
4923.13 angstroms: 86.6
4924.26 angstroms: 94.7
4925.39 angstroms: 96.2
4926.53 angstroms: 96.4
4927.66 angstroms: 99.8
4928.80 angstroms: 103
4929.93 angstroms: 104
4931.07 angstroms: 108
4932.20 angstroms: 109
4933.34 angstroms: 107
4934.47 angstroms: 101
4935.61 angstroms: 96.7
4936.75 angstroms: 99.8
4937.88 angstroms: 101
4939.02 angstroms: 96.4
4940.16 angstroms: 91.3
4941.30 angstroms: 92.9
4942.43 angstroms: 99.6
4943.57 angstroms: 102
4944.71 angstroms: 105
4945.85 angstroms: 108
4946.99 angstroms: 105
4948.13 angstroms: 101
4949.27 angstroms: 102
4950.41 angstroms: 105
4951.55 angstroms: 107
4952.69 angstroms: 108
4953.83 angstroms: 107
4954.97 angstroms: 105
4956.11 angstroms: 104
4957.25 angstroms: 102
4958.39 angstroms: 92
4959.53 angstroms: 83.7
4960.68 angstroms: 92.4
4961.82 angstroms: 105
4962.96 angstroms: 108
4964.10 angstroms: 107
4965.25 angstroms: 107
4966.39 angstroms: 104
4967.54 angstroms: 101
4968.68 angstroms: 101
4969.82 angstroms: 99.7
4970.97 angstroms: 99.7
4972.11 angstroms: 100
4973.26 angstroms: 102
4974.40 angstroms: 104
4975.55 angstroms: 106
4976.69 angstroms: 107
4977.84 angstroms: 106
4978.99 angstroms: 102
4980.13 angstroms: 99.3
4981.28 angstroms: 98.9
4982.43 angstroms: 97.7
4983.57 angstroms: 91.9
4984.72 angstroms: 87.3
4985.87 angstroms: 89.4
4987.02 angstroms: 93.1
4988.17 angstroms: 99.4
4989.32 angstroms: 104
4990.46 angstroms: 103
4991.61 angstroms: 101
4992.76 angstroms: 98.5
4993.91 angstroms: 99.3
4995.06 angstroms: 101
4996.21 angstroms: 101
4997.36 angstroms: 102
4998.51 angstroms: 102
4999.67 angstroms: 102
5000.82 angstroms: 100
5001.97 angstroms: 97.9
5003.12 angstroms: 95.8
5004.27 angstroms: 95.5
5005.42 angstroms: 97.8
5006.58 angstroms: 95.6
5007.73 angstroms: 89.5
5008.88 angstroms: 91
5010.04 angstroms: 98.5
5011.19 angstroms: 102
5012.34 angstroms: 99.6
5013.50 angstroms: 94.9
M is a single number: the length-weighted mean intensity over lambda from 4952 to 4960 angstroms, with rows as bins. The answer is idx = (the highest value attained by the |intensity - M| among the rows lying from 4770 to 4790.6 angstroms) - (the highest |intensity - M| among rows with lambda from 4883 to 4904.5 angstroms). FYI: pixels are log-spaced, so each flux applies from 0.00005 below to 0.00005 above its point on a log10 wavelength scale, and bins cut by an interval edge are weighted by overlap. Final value -5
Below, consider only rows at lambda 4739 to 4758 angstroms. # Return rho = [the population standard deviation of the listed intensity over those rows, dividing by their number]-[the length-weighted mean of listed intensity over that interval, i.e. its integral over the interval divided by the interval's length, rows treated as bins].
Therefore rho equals -101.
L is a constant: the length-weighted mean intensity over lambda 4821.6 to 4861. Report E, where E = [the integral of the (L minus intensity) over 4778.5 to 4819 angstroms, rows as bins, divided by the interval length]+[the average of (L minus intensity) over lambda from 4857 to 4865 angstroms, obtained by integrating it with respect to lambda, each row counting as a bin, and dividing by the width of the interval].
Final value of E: 13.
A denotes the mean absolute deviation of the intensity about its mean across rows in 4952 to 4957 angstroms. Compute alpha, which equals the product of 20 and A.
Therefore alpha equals 30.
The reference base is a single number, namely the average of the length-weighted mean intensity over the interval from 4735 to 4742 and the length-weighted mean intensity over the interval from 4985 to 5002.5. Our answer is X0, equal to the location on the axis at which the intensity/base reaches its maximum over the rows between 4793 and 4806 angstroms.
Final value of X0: 4796.68 angstroms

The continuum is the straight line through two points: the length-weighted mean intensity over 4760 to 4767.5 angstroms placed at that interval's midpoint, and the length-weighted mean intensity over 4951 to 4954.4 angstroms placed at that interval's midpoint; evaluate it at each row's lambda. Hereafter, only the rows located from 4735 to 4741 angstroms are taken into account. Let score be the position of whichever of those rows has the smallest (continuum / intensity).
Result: 4740.68 angstroms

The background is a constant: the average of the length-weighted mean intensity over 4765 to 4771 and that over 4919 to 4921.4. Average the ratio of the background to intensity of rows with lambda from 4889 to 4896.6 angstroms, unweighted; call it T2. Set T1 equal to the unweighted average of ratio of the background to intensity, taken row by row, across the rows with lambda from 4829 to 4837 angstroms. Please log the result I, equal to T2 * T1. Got 0.92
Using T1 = 0.92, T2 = 0.99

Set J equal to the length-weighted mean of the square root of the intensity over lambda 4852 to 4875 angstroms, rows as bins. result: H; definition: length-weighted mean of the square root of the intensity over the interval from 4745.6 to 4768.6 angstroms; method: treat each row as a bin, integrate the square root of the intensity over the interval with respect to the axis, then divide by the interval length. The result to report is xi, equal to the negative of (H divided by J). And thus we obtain -1.05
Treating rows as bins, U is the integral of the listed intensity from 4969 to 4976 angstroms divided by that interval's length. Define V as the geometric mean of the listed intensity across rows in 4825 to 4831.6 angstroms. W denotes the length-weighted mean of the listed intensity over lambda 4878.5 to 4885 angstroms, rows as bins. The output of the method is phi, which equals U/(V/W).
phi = 102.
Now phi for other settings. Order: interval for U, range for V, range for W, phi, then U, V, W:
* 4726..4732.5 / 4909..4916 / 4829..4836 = 102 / 99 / 99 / 102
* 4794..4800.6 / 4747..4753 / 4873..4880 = 97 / 106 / 107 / 97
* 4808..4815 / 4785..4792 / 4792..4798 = 108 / 103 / 100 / 106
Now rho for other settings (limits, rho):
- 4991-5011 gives -95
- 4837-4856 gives -101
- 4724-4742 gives -97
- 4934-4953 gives -96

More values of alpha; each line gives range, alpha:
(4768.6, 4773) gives 52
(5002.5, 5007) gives 16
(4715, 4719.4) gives 72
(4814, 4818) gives 15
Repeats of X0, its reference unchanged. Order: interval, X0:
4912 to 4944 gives 4932.20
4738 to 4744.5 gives 4740.68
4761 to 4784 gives 4776.84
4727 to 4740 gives 4727.60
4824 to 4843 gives 4828.82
